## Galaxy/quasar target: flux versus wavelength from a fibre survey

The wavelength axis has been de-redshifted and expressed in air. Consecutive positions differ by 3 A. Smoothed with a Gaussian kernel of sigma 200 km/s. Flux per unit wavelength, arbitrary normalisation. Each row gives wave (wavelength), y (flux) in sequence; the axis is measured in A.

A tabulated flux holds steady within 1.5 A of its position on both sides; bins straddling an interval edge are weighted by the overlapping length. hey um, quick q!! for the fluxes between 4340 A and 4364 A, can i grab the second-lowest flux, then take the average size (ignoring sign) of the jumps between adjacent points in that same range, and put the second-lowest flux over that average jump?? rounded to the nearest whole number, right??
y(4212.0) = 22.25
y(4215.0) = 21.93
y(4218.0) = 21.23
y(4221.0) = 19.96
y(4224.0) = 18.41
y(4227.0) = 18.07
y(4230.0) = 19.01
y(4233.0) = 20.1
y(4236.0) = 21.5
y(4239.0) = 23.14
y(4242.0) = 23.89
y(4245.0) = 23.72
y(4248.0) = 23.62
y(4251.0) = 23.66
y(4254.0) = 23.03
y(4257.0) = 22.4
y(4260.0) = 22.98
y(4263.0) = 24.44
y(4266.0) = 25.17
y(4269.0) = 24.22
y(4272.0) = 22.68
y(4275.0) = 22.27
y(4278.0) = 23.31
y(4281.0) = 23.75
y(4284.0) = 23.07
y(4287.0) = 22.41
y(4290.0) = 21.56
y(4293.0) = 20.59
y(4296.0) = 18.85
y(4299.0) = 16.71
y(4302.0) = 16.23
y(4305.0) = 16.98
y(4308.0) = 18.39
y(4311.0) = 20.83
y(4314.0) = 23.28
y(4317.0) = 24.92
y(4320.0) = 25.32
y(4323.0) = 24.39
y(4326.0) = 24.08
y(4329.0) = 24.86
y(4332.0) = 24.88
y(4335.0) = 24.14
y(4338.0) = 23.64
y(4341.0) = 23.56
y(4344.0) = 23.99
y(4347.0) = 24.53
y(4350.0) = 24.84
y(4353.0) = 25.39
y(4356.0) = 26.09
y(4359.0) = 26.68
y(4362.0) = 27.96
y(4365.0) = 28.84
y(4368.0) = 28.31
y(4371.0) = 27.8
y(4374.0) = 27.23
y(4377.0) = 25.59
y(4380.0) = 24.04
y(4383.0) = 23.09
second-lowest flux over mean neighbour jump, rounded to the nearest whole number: 38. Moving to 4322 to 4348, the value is 56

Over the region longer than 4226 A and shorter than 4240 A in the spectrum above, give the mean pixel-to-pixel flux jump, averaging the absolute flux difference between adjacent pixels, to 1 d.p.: 1.3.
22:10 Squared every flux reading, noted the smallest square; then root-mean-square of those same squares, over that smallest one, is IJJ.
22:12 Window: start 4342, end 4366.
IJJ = 1.19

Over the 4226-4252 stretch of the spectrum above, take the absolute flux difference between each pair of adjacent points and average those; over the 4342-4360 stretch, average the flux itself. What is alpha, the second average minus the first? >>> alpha 24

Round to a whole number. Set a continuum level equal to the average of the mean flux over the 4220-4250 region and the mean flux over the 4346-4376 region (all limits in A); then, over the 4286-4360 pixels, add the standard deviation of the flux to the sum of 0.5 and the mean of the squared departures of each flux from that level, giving 14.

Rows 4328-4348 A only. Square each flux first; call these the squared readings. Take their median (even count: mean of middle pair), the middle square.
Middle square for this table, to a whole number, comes 583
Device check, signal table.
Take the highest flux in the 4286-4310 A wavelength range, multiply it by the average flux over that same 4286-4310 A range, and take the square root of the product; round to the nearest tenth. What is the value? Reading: 20.6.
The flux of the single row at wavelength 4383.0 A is 23.09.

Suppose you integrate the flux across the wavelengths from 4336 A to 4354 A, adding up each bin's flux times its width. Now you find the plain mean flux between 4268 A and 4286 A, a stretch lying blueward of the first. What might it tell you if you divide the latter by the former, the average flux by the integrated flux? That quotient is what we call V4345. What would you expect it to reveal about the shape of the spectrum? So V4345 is 0.0530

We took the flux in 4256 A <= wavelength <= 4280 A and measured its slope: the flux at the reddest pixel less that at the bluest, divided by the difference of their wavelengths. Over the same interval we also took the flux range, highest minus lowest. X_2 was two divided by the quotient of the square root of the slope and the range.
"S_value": 28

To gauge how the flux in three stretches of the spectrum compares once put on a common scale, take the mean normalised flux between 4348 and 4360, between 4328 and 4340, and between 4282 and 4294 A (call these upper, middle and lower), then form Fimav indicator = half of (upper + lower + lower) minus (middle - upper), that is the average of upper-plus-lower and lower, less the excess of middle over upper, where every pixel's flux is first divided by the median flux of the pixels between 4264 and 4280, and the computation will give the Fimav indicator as 1.55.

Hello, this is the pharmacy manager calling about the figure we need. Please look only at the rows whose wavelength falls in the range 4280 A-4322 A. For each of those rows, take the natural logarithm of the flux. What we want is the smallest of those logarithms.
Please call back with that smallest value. 2.79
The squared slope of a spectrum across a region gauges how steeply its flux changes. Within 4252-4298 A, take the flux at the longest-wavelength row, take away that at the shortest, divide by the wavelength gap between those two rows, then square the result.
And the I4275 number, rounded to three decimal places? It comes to 0.010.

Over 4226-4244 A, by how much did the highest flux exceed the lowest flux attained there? 5.8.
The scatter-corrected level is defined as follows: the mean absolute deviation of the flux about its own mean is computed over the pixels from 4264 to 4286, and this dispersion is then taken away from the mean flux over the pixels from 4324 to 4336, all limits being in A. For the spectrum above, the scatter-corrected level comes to 23.7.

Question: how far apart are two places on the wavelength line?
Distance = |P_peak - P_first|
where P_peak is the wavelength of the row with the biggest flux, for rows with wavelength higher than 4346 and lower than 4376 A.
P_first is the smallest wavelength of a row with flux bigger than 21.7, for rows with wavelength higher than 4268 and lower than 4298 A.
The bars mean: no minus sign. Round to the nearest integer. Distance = 96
